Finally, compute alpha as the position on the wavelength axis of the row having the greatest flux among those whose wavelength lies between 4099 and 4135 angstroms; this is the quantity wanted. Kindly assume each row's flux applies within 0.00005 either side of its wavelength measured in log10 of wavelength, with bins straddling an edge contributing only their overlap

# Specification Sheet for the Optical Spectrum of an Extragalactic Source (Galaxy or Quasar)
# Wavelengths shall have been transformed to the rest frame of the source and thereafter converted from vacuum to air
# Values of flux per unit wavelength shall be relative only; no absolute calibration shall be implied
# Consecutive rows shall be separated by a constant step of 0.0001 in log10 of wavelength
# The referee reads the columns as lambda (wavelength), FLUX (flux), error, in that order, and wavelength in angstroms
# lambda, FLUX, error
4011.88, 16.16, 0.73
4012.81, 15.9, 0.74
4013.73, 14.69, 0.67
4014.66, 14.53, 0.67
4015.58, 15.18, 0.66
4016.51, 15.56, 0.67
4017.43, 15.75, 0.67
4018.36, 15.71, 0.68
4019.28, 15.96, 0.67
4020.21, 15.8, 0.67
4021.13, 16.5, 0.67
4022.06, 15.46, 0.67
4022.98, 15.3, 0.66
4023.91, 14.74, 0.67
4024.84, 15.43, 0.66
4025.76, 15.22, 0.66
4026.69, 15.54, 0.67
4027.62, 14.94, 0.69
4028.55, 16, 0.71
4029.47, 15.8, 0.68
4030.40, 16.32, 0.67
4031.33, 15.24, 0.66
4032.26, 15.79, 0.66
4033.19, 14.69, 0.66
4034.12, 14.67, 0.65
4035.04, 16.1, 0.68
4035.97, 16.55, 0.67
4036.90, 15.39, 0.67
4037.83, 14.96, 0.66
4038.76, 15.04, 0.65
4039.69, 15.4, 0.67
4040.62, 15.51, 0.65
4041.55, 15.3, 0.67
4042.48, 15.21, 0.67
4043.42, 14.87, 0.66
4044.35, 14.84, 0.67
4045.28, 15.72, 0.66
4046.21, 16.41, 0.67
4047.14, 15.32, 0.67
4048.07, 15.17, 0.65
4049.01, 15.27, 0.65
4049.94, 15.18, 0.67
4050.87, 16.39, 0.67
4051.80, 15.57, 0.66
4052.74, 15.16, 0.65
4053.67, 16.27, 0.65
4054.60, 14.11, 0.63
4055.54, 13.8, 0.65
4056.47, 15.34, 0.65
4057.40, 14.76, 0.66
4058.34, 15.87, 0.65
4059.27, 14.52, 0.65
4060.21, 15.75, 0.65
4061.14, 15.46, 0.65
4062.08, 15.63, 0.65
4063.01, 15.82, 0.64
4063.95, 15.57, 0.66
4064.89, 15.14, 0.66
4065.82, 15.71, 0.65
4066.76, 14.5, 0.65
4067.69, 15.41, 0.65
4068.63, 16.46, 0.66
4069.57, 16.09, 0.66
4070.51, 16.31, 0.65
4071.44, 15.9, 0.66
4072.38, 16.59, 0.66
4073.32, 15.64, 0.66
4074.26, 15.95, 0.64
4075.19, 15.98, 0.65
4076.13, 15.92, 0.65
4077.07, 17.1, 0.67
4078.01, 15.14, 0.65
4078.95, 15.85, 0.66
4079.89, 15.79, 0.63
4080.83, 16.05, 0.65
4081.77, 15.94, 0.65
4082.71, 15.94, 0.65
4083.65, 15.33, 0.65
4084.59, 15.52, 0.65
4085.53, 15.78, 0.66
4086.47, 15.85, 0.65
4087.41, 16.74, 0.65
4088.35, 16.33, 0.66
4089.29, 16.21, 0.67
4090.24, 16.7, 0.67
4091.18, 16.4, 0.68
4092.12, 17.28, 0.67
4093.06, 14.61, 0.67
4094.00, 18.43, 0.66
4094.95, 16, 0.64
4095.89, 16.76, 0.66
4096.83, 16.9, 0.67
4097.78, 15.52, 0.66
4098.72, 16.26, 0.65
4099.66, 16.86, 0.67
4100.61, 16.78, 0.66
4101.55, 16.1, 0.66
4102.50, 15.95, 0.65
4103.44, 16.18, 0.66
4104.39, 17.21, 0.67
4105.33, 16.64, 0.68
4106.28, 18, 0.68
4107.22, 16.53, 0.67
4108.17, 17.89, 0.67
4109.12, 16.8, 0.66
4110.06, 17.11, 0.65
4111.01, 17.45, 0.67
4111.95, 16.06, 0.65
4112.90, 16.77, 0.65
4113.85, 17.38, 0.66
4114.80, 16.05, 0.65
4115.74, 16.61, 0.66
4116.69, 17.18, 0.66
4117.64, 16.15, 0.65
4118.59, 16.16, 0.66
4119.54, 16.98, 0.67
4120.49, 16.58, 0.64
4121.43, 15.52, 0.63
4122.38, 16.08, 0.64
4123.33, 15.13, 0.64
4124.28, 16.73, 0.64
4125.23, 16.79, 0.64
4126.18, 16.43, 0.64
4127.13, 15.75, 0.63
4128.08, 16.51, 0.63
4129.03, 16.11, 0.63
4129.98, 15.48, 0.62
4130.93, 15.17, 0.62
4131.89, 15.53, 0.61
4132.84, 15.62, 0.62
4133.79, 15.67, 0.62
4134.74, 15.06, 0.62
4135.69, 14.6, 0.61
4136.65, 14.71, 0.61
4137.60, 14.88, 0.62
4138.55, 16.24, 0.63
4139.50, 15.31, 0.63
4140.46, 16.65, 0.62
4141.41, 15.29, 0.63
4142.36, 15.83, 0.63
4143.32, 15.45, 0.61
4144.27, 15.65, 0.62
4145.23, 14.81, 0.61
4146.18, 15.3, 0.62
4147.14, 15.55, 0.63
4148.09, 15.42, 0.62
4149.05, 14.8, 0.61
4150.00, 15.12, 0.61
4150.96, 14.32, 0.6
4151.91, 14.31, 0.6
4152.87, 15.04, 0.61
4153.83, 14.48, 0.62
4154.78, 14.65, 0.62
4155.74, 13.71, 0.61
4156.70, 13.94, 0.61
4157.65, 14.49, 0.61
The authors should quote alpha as 4106.28 angstroms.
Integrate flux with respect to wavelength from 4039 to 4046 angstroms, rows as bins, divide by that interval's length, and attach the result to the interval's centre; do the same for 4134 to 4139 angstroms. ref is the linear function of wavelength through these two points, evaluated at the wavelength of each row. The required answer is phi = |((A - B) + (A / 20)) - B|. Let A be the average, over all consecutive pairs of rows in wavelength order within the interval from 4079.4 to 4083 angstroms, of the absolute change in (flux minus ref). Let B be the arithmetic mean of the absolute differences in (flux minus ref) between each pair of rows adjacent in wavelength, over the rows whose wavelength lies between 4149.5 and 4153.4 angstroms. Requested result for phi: 0.9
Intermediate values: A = 0.1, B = 0.51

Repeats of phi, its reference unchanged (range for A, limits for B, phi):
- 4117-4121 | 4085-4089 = 0.5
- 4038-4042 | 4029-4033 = 1.2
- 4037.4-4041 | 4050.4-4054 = 1.4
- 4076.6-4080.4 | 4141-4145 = 0.2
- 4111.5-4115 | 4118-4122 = 0.6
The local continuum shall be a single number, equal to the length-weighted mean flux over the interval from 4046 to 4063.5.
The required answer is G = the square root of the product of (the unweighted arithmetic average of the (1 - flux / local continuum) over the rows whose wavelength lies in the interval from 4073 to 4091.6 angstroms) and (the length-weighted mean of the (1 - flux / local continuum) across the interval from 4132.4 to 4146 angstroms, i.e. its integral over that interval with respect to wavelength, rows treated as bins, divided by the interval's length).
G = 0.0137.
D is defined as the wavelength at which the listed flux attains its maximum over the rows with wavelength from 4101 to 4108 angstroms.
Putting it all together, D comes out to 4106.28 angstroms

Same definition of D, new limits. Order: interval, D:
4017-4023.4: 4021.13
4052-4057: 4053.67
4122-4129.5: 4125.23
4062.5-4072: 4068.63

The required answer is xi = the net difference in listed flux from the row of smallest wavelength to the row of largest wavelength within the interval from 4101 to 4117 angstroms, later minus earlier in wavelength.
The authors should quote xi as 1.1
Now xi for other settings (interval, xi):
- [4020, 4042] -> -0.5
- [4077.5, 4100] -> 1.7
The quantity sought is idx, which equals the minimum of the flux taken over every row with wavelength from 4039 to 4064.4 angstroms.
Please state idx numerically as 13.8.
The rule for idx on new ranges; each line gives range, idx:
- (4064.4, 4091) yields 14.5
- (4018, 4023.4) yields 15.3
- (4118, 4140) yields 14.6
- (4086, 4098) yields 14.61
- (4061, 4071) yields 14.5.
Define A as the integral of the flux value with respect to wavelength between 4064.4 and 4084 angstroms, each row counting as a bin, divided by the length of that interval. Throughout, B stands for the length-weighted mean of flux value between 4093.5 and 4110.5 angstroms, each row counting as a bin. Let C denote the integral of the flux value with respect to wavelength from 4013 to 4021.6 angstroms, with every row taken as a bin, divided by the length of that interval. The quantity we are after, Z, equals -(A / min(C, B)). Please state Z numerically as -1.02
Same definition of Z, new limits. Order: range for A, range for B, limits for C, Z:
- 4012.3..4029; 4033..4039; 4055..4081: -1.00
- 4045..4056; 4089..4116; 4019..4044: -0.99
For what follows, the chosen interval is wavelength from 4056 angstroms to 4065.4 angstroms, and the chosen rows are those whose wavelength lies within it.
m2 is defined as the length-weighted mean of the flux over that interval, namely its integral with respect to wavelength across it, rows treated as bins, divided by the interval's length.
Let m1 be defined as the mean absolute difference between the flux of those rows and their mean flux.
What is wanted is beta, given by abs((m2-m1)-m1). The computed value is 14.7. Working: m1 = 0.357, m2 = 15.4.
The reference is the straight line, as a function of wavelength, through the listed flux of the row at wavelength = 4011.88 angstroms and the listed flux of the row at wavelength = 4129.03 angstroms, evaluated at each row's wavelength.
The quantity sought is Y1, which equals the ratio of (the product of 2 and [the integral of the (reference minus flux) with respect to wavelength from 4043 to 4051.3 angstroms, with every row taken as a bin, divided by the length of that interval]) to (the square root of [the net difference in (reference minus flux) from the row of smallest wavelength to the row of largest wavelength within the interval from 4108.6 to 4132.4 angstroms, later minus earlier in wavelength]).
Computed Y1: 1.2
